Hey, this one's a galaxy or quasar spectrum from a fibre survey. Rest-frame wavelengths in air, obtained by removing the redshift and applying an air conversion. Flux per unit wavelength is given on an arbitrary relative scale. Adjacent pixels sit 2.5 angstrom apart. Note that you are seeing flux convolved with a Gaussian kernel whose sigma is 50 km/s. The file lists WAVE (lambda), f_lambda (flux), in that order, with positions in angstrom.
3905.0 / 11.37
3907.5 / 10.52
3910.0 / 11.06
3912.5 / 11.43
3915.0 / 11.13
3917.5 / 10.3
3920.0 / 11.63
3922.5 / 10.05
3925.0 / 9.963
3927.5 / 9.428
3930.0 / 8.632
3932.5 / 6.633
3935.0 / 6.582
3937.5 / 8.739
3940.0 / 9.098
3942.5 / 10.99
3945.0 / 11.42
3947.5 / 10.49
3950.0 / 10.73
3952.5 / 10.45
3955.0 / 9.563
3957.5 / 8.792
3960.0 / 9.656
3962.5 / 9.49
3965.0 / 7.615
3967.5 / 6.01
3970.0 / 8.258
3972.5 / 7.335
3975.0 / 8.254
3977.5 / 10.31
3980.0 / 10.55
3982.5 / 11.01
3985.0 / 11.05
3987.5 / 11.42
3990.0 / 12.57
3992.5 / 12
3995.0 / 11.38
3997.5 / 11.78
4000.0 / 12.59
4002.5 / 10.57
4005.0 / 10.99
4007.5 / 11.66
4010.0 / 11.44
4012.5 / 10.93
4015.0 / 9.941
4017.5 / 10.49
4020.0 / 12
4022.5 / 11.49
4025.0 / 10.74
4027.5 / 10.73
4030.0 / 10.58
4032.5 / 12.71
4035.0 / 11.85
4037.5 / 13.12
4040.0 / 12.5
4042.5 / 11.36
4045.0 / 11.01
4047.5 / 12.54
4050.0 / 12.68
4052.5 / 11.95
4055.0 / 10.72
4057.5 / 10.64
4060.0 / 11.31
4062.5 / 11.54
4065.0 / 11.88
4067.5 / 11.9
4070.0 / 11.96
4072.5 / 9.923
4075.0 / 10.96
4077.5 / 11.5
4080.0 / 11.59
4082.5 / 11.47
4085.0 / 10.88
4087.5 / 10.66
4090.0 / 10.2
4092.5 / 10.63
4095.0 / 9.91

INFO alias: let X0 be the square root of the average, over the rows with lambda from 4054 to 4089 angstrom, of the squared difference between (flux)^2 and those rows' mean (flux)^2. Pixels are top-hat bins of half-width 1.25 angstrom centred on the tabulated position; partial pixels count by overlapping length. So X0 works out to 13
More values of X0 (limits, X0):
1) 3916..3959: 26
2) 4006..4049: 20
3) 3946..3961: 13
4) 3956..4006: 35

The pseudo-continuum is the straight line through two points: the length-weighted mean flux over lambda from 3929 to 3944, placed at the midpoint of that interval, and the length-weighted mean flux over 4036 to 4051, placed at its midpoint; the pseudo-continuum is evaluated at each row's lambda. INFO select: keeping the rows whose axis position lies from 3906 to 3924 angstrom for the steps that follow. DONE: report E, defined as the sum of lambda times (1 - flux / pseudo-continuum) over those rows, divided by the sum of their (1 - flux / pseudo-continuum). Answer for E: 3914.5 angstrom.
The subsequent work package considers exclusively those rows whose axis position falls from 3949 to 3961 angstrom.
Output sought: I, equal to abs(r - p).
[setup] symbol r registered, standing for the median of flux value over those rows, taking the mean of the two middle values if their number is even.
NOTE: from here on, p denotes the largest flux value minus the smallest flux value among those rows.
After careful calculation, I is 7.7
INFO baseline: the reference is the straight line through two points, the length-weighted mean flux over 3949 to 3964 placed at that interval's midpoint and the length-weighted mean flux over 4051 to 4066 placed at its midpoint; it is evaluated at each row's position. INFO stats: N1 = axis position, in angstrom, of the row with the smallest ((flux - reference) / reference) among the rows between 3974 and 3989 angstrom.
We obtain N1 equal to 3975.0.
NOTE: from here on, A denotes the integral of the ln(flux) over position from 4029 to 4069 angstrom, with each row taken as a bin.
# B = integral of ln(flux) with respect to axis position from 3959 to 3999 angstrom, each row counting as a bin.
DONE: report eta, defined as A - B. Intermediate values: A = 98.6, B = 91.1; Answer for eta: 7.5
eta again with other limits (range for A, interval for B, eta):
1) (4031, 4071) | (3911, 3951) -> 7.9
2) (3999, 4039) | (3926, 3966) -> 8.4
